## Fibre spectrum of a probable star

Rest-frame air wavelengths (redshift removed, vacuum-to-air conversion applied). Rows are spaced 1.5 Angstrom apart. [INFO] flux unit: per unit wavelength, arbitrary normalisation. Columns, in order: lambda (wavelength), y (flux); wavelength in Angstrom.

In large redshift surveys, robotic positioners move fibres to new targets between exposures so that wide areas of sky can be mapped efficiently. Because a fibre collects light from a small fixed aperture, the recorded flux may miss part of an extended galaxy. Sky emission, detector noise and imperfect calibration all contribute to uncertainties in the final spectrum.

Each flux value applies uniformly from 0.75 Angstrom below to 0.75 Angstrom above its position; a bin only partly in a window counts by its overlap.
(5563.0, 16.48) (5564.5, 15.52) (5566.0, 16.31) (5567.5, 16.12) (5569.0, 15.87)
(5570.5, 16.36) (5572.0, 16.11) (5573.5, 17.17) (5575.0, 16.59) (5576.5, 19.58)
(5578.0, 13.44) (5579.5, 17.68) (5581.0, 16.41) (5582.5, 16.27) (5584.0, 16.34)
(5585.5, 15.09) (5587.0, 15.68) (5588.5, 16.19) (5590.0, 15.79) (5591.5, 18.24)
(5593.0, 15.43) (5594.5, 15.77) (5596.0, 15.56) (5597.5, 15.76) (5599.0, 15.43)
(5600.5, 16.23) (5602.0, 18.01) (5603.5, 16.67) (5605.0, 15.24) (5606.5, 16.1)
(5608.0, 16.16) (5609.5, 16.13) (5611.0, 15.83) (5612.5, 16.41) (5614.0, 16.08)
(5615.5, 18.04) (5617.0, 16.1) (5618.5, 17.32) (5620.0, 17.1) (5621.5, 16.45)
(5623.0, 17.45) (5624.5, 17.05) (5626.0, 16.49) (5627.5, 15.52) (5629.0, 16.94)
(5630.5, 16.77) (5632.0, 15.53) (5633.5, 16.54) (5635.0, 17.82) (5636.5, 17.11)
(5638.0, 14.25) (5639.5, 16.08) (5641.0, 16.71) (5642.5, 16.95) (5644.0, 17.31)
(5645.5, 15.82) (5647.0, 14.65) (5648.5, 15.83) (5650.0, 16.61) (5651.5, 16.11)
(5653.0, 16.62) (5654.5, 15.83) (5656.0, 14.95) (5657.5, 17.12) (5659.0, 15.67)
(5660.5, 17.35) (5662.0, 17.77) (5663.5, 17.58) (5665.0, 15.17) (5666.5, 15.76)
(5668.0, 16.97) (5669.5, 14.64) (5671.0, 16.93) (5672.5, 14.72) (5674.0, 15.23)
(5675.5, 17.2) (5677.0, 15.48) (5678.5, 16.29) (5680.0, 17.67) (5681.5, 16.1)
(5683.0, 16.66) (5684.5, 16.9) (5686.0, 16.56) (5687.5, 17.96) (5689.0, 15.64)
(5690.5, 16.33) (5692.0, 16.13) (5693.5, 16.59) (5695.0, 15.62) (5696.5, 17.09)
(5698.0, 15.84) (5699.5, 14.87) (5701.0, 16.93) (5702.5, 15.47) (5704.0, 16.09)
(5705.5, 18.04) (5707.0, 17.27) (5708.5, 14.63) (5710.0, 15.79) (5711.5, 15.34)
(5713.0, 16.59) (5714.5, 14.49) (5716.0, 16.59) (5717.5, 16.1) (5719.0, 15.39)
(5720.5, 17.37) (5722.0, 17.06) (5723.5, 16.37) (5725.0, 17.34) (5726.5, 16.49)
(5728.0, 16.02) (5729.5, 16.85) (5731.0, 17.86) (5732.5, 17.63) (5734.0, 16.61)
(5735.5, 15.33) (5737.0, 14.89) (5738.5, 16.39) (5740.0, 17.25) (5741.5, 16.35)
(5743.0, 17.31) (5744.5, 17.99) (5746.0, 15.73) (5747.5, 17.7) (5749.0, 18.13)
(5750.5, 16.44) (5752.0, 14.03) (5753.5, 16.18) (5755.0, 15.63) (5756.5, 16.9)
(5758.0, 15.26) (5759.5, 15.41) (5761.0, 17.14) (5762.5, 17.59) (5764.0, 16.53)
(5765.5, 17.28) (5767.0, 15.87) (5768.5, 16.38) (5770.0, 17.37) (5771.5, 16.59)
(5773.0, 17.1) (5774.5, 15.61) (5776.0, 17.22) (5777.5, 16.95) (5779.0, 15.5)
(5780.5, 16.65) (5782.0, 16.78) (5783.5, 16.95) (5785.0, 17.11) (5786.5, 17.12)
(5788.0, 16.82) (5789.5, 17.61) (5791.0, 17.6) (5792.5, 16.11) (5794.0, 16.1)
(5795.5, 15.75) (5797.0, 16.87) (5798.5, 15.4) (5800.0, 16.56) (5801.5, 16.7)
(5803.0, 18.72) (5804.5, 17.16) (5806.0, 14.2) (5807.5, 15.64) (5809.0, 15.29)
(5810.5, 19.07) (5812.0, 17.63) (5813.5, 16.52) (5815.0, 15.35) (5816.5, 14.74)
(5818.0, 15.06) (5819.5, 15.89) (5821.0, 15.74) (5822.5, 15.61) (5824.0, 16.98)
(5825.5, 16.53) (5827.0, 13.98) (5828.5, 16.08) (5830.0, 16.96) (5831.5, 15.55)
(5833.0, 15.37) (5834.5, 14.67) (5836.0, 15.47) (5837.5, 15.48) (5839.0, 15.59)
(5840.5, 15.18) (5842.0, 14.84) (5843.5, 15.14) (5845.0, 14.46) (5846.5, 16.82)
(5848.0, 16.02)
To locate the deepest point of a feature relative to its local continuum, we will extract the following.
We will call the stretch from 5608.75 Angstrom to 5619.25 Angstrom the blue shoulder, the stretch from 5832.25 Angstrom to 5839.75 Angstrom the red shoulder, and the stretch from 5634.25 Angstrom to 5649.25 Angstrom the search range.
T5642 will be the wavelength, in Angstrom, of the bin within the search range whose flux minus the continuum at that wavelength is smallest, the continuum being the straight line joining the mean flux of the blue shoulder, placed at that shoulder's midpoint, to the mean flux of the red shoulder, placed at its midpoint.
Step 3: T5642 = 5638.0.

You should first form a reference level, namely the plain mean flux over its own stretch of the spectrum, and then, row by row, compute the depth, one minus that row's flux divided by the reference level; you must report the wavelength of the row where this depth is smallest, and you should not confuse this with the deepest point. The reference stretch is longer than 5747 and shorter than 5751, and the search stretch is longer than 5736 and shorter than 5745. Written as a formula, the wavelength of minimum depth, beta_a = 5744.5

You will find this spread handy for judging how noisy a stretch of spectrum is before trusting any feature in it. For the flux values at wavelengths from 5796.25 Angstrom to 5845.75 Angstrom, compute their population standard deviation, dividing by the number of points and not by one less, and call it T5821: 1.16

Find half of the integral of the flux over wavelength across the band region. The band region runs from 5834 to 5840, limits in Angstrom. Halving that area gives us 46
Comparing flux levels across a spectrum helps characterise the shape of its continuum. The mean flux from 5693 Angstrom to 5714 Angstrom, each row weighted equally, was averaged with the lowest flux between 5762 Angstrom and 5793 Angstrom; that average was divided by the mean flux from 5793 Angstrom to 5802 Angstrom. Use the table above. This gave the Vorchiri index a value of 0.98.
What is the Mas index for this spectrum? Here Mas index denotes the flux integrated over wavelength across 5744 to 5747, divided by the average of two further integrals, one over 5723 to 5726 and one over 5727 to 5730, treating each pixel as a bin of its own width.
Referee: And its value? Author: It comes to 1.01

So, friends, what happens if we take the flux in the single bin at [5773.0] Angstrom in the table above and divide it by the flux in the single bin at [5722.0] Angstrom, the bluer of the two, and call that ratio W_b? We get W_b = 1.00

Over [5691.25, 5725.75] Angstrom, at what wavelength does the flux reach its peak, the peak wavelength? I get 5705.5 Angstrom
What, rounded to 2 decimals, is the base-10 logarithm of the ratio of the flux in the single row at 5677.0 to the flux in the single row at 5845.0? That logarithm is 0.03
